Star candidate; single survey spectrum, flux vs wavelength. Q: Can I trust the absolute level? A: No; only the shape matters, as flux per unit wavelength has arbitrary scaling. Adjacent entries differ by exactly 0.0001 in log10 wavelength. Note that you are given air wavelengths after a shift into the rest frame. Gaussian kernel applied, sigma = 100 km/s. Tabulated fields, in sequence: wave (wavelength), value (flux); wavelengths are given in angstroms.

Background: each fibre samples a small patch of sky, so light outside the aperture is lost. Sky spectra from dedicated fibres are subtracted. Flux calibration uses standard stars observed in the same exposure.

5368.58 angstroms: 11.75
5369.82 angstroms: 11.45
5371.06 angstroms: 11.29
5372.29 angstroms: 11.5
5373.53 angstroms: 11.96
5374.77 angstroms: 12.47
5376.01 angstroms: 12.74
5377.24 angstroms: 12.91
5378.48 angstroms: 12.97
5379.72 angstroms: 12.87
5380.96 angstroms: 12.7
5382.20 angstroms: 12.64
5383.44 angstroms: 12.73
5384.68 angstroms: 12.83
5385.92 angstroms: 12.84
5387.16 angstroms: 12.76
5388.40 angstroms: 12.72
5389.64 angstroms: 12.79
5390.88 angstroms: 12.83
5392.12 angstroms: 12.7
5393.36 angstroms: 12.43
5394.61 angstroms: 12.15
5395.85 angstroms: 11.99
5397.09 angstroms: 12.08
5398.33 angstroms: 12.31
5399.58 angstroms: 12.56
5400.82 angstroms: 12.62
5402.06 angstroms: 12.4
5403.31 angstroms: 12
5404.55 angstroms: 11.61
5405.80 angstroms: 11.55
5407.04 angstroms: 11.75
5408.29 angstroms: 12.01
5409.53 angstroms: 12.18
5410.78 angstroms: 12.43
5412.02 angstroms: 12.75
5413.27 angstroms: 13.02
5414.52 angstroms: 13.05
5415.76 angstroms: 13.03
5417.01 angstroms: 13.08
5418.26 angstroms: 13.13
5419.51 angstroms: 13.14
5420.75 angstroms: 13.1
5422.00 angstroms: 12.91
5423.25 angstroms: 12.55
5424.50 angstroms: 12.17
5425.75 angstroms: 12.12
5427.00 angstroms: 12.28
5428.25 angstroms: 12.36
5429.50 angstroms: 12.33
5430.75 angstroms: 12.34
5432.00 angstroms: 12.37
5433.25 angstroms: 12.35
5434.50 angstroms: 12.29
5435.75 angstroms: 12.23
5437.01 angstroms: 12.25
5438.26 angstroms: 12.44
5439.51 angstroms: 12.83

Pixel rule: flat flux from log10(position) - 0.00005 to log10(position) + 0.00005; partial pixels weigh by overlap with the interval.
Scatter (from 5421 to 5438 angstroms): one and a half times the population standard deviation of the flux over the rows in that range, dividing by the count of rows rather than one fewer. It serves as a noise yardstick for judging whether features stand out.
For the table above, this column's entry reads 0.3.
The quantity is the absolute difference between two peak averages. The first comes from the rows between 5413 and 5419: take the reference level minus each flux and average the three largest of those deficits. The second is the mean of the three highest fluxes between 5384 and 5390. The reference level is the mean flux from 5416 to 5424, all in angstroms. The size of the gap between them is 12.9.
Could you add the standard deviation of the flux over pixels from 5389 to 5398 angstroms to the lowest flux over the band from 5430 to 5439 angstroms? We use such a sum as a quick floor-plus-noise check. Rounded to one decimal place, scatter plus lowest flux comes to 12.6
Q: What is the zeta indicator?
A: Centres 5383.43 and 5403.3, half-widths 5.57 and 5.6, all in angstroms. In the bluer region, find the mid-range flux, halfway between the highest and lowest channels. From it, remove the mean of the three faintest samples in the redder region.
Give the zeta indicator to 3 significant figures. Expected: 1.17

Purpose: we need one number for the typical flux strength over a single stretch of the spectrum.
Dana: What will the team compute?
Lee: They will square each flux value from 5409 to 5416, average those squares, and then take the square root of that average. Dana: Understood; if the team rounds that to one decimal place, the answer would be 12.7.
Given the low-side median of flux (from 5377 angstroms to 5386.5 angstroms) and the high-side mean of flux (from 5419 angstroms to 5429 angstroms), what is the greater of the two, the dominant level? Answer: 12.8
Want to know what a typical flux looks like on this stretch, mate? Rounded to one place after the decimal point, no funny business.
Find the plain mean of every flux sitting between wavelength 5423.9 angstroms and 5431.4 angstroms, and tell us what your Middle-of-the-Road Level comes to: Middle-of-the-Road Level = 12.3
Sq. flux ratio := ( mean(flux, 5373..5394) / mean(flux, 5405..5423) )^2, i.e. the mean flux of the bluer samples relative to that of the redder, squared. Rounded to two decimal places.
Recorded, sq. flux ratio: 1.01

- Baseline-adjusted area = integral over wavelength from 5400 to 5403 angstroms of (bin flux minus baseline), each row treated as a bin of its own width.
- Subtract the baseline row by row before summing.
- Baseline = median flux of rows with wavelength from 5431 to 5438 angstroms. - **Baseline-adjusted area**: 0.5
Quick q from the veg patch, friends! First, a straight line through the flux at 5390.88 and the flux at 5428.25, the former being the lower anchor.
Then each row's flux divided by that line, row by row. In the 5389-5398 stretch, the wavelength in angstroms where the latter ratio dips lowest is 5395.85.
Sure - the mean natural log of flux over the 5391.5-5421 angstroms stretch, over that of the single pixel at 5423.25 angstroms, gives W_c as 1.00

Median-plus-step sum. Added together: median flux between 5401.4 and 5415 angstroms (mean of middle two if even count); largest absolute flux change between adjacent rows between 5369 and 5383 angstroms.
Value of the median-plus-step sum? 12.7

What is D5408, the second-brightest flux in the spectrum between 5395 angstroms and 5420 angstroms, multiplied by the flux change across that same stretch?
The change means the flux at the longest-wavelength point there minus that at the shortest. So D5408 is 15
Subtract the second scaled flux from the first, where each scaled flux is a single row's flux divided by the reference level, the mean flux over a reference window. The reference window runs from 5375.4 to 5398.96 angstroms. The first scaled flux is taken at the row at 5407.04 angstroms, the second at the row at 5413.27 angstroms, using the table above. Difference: -0.10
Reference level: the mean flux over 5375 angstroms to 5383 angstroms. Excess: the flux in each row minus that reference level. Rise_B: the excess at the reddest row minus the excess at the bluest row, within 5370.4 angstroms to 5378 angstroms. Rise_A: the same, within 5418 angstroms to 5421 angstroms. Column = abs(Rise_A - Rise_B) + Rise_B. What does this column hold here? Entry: 3.3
